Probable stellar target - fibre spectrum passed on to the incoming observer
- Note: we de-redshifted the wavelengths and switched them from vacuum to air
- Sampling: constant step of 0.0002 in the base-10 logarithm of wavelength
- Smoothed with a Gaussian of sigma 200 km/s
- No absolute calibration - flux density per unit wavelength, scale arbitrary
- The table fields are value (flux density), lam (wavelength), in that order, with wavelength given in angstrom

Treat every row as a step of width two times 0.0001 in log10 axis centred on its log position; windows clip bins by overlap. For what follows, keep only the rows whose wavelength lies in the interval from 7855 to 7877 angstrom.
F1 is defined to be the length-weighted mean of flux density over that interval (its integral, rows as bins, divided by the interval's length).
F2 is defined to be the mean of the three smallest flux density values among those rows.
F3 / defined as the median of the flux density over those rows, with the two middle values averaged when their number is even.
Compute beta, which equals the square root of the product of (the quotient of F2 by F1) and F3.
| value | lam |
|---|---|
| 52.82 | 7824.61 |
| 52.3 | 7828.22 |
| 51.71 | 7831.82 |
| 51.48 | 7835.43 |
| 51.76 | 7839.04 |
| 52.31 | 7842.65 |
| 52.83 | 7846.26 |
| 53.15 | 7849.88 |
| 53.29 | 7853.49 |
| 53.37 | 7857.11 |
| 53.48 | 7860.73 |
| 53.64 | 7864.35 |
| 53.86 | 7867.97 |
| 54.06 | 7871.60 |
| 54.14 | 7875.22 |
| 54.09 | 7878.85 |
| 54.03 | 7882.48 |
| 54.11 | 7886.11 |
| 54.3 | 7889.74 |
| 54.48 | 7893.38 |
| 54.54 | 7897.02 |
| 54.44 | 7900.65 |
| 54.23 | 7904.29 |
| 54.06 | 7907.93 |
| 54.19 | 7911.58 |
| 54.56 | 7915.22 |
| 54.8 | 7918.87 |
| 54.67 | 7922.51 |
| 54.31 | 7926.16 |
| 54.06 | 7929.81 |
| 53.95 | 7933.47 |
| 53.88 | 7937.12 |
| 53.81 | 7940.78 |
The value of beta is 7.314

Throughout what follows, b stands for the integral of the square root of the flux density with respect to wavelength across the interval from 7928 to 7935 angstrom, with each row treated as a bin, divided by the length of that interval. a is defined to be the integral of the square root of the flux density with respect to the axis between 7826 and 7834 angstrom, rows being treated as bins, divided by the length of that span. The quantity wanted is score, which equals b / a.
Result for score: 1.02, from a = 7.21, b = 7.34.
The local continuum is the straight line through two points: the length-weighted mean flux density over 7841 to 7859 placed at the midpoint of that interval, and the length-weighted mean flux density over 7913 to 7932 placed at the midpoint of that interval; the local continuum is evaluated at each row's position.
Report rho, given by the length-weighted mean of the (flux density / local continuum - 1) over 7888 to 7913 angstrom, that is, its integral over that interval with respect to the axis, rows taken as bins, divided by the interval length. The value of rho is 0.006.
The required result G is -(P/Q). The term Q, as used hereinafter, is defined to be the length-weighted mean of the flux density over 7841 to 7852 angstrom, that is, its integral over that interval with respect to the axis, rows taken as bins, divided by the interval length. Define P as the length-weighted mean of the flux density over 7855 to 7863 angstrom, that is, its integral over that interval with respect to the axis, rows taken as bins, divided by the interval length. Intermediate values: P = 53.4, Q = 52.8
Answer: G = -1.01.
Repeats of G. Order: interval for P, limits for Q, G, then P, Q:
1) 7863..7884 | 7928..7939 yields -1.00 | 54.0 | 53.9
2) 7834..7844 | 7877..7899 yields -0.96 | 51.8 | 54.3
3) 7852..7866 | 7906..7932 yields -0.98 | 53.4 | 54.4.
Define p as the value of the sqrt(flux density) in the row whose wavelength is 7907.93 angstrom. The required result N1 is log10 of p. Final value 0.866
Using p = 7.35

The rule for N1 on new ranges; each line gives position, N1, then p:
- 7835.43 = 0.856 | 7.17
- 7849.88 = 0.863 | 7.29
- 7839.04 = 0.857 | 7.19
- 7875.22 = 0.867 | 7.36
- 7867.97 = 0.866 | 7.34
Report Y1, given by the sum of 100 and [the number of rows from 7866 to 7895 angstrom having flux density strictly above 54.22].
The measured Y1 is 102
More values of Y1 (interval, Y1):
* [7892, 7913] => 104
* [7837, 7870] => 100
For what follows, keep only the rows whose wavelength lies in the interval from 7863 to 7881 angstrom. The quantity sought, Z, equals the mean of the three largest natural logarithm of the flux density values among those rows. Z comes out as 3.99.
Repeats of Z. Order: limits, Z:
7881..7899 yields 4.00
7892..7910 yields 4.00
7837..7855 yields 3.97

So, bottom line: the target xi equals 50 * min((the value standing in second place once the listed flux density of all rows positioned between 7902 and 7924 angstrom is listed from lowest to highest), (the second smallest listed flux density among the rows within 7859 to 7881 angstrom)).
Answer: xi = 2682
